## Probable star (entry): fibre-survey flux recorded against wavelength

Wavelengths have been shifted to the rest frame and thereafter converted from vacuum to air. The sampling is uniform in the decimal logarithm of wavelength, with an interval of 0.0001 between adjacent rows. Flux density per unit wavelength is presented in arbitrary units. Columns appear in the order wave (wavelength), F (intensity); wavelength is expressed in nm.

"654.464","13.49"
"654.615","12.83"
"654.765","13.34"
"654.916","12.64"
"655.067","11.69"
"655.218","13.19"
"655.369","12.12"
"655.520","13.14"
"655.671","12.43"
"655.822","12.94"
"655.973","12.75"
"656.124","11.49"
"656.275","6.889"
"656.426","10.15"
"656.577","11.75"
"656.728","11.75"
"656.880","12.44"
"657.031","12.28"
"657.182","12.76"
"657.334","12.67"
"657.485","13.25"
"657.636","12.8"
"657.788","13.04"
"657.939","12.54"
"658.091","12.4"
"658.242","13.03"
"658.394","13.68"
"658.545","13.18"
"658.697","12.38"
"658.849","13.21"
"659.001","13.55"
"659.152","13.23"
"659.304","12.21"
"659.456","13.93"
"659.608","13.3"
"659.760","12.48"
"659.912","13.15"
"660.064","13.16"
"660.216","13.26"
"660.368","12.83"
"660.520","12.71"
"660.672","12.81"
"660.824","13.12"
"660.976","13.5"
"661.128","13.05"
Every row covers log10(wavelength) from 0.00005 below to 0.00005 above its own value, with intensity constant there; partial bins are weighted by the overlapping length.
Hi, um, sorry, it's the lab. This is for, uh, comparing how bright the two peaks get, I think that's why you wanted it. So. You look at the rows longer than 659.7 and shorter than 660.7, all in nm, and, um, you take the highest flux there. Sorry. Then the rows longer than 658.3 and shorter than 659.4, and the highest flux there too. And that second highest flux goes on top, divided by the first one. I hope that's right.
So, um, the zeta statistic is 1.03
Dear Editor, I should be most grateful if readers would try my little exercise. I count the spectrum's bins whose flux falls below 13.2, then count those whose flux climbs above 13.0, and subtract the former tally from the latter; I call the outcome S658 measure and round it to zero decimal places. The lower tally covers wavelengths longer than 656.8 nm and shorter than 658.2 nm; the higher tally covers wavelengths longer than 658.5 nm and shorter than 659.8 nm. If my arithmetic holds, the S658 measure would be -2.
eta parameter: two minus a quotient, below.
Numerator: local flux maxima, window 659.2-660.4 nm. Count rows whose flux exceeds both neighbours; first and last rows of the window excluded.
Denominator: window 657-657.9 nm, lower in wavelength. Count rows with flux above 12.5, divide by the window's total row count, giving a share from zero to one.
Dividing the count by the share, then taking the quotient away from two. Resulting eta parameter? -0.4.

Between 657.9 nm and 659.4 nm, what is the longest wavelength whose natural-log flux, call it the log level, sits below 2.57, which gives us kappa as 659.304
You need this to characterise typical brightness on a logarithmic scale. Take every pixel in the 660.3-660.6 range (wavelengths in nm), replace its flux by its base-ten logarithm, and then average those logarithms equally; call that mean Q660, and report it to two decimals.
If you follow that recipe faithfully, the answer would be 1.11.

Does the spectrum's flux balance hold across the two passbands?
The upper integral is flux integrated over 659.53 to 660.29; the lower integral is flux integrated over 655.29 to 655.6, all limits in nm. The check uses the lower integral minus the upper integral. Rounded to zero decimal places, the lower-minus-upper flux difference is -6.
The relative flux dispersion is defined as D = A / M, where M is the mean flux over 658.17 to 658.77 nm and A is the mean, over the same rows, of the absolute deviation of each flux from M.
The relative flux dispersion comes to 0.028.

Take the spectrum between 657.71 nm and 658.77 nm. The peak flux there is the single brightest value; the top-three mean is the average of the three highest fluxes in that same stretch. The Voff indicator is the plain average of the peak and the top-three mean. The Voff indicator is 13.5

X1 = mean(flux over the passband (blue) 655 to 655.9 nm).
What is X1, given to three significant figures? 12.6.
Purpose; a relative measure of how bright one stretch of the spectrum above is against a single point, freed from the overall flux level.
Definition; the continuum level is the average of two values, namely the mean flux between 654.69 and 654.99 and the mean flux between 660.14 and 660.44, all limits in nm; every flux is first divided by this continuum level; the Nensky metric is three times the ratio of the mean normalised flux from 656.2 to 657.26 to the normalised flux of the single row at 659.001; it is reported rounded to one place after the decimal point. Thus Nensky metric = 2.5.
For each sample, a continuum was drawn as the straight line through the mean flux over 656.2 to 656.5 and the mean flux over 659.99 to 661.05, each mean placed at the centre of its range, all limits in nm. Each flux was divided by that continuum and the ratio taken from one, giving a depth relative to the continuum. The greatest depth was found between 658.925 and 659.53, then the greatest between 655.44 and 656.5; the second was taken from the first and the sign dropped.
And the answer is 0.22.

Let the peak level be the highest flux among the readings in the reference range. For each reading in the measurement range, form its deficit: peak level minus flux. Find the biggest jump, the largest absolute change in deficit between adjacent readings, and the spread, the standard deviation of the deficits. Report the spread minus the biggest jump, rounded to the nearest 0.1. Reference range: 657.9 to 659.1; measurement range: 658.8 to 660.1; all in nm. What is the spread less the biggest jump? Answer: -1.2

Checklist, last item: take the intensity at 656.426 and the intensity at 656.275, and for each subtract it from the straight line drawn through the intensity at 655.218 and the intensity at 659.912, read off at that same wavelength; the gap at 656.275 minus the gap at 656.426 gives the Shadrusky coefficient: 3.3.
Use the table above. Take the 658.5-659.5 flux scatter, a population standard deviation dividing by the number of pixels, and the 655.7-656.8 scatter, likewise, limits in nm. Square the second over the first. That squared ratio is 11.5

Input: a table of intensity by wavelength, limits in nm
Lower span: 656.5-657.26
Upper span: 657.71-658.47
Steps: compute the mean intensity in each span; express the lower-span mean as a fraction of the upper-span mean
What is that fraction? 0.94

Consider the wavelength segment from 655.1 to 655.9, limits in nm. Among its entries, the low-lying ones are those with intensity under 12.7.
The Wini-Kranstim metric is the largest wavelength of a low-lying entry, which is 655.671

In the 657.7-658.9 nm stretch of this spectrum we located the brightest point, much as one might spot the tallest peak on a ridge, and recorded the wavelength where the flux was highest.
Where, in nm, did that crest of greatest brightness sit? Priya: 658.394 nm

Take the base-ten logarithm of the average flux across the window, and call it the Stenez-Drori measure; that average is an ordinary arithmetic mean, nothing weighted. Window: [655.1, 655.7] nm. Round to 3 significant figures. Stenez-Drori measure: 1.10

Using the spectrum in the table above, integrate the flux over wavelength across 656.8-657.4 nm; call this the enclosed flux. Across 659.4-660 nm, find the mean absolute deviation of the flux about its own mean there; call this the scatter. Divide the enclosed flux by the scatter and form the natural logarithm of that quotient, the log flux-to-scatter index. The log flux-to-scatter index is 2.9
